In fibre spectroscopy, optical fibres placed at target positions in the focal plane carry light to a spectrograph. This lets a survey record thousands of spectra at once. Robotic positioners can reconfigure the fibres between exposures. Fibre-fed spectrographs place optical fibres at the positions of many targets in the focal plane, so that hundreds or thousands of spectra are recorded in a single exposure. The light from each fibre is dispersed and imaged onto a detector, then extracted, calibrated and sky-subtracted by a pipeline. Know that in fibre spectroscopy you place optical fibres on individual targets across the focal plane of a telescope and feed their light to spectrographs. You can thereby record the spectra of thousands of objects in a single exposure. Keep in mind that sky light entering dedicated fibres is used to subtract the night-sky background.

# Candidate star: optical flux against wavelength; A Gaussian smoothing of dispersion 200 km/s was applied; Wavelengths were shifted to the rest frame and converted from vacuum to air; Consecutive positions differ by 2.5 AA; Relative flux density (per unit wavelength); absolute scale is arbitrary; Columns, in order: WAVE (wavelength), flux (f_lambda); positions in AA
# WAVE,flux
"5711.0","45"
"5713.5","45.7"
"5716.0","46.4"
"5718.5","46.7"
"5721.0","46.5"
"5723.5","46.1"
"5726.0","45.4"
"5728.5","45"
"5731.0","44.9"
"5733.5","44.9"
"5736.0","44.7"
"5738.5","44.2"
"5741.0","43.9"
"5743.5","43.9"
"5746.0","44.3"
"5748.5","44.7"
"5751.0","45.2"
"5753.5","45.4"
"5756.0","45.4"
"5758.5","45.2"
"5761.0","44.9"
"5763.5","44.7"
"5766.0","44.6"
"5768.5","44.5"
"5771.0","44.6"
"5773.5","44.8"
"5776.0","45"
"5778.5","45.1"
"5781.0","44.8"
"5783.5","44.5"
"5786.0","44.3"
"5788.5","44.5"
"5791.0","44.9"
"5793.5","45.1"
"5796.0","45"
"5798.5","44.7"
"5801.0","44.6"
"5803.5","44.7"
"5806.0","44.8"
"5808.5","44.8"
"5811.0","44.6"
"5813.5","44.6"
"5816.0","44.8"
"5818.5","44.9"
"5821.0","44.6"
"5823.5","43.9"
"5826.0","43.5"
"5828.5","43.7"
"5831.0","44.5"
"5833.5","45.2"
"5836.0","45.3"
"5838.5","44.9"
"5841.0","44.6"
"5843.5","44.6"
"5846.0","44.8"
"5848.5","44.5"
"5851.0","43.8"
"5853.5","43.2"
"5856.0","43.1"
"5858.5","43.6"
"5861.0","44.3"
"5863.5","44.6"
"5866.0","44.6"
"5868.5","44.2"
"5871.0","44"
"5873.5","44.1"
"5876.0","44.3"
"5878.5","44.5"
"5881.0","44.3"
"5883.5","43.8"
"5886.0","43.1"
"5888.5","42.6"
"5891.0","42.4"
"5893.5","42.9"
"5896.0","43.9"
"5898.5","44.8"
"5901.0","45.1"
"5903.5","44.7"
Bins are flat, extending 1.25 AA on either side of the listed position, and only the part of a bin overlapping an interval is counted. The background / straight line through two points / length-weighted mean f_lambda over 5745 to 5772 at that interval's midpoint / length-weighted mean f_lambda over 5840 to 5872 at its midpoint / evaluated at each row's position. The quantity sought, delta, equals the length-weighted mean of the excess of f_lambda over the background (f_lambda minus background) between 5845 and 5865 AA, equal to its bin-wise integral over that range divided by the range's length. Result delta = -0.17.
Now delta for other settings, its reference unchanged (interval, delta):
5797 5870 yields 0.10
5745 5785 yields 0.03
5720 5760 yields -0.04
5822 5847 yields 0.19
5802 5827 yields 0.08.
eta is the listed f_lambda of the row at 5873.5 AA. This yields 44.1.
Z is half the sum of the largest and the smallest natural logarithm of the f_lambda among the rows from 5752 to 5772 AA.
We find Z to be 3.81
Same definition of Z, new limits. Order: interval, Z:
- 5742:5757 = 3.80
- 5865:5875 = 3.79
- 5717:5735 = 3.82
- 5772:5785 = 3.80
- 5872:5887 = 3.78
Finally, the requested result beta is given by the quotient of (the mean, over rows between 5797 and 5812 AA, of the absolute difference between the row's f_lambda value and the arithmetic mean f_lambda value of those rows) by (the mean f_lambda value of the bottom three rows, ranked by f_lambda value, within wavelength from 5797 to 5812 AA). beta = 0.0015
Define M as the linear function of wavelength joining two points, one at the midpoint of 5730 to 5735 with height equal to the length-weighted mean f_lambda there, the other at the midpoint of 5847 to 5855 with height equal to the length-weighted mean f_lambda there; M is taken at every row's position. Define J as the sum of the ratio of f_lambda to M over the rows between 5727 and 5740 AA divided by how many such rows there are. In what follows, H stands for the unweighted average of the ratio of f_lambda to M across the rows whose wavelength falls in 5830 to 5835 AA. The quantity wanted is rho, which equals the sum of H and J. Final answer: 2.02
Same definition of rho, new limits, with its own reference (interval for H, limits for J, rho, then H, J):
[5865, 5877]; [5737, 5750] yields 2.00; 1.01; 0.99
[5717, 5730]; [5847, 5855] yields 2.02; 1.02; 1.00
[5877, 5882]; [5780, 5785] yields 2.02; 1.02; 1.00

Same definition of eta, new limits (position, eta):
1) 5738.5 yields 44.2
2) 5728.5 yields 45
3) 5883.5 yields 43.8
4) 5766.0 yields 44.6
